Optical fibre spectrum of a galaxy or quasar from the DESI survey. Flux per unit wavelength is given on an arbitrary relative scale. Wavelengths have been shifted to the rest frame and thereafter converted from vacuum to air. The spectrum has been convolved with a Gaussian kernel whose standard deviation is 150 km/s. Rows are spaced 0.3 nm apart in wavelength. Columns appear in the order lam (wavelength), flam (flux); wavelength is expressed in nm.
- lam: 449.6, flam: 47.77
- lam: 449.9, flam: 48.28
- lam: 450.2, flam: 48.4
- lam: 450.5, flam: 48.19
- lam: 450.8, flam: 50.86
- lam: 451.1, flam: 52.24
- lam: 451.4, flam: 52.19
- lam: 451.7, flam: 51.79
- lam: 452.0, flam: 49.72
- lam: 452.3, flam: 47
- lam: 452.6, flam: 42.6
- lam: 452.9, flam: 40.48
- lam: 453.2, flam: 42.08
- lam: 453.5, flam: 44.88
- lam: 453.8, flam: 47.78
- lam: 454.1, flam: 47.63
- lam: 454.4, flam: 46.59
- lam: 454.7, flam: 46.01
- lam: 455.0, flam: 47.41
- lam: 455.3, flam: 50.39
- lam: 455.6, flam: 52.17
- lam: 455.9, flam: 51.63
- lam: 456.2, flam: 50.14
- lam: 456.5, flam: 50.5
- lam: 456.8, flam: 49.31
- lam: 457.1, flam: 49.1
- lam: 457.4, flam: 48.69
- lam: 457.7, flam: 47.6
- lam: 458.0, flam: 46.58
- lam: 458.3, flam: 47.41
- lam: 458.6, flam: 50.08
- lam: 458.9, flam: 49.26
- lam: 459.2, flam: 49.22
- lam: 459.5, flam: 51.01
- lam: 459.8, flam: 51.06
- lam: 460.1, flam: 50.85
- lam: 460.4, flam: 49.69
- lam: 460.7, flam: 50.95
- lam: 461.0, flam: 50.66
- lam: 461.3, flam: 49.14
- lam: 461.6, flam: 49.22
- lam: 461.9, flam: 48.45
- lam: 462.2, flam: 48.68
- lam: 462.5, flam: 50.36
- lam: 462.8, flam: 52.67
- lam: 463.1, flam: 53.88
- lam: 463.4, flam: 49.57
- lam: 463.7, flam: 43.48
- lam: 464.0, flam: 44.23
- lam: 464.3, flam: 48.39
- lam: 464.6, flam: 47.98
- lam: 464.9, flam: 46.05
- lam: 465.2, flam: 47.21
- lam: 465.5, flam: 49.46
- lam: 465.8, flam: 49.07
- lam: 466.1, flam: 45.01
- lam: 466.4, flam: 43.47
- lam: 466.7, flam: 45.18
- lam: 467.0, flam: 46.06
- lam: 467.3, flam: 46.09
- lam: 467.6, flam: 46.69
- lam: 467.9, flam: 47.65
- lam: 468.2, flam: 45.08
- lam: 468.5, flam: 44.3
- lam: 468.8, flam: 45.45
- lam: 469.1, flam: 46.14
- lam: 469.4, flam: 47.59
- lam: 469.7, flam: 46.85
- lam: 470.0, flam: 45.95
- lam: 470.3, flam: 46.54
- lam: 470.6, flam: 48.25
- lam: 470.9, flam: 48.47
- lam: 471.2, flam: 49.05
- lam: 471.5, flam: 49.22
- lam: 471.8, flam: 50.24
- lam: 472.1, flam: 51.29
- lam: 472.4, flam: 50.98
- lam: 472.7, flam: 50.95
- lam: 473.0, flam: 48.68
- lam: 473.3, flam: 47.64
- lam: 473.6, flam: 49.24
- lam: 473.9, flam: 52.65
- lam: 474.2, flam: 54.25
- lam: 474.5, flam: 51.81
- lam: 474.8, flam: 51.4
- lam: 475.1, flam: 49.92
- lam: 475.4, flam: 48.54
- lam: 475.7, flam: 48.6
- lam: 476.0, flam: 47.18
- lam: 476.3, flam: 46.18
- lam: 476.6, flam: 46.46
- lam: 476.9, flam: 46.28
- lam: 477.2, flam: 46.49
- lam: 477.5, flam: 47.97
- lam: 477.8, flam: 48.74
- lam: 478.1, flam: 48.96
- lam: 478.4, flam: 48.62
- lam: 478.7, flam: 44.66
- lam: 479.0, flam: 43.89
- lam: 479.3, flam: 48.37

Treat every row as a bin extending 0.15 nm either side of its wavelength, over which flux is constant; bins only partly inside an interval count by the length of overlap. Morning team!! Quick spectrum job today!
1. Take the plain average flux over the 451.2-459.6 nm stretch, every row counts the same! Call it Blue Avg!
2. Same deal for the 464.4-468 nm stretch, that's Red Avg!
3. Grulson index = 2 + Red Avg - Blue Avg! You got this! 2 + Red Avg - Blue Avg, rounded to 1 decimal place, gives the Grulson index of 0.5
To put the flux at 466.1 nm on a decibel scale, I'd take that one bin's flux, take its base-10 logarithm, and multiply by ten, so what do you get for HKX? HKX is 16.5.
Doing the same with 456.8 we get 16.9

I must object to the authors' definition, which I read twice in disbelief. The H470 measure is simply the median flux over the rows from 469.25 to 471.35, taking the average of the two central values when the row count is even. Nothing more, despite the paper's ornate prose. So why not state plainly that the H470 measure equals 47.6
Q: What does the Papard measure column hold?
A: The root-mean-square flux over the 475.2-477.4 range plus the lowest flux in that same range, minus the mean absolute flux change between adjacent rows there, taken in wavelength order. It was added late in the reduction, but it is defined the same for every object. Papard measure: 92.8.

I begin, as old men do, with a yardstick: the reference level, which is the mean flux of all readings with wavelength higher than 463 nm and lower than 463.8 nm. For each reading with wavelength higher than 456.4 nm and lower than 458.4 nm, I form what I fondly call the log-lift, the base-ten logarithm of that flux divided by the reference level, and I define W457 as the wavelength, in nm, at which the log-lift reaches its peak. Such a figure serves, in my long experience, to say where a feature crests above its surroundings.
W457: 456.5 nm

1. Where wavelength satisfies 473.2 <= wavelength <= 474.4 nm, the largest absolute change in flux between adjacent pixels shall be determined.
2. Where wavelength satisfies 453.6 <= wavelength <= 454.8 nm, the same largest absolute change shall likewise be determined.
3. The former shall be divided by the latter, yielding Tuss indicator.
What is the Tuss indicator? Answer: 3.28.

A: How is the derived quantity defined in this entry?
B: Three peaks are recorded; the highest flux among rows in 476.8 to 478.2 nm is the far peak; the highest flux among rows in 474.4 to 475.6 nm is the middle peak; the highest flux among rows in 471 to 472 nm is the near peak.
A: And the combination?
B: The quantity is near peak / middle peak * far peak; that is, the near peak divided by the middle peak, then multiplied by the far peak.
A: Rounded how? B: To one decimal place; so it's 47.5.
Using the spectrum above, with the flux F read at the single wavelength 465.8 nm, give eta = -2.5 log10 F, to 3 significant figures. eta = -4.23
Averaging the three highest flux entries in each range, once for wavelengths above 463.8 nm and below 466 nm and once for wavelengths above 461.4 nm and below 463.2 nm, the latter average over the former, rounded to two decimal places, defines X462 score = 1.07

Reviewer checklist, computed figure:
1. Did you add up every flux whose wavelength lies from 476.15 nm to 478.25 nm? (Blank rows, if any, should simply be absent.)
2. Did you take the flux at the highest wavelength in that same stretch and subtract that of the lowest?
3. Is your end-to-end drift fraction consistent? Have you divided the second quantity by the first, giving 0.008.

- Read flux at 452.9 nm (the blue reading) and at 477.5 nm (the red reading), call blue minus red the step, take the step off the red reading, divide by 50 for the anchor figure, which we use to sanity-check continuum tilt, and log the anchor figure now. 1.11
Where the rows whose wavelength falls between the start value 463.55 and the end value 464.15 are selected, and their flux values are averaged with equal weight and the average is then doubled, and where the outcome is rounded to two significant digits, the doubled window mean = 88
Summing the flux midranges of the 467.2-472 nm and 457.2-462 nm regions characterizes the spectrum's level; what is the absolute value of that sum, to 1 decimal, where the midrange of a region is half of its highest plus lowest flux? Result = 96.1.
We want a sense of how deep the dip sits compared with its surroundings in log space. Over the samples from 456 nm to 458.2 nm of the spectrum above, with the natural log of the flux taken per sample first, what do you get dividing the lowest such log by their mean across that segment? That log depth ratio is 0.988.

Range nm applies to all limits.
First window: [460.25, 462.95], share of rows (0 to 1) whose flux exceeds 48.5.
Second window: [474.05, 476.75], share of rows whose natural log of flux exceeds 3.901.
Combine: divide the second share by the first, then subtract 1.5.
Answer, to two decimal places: -1.00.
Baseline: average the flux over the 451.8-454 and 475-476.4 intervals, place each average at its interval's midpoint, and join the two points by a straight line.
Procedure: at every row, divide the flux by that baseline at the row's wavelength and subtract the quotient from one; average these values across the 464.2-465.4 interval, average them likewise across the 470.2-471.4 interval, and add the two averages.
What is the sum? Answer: -0.03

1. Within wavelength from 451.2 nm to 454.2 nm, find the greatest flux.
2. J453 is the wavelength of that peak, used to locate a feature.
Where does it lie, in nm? 451.4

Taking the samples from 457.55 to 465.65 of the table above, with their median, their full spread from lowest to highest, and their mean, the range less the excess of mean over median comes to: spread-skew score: 11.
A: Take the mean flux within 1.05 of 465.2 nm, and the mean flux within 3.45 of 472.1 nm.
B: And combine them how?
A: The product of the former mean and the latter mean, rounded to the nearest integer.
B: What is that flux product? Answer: 2341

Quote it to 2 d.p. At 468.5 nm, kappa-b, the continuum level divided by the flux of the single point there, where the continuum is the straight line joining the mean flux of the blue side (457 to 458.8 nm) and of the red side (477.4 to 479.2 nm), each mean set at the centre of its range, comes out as 1.08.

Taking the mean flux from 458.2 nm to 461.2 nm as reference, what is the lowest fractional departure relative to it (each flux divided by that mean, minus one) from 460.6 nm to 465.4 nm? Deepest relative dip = -0.13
